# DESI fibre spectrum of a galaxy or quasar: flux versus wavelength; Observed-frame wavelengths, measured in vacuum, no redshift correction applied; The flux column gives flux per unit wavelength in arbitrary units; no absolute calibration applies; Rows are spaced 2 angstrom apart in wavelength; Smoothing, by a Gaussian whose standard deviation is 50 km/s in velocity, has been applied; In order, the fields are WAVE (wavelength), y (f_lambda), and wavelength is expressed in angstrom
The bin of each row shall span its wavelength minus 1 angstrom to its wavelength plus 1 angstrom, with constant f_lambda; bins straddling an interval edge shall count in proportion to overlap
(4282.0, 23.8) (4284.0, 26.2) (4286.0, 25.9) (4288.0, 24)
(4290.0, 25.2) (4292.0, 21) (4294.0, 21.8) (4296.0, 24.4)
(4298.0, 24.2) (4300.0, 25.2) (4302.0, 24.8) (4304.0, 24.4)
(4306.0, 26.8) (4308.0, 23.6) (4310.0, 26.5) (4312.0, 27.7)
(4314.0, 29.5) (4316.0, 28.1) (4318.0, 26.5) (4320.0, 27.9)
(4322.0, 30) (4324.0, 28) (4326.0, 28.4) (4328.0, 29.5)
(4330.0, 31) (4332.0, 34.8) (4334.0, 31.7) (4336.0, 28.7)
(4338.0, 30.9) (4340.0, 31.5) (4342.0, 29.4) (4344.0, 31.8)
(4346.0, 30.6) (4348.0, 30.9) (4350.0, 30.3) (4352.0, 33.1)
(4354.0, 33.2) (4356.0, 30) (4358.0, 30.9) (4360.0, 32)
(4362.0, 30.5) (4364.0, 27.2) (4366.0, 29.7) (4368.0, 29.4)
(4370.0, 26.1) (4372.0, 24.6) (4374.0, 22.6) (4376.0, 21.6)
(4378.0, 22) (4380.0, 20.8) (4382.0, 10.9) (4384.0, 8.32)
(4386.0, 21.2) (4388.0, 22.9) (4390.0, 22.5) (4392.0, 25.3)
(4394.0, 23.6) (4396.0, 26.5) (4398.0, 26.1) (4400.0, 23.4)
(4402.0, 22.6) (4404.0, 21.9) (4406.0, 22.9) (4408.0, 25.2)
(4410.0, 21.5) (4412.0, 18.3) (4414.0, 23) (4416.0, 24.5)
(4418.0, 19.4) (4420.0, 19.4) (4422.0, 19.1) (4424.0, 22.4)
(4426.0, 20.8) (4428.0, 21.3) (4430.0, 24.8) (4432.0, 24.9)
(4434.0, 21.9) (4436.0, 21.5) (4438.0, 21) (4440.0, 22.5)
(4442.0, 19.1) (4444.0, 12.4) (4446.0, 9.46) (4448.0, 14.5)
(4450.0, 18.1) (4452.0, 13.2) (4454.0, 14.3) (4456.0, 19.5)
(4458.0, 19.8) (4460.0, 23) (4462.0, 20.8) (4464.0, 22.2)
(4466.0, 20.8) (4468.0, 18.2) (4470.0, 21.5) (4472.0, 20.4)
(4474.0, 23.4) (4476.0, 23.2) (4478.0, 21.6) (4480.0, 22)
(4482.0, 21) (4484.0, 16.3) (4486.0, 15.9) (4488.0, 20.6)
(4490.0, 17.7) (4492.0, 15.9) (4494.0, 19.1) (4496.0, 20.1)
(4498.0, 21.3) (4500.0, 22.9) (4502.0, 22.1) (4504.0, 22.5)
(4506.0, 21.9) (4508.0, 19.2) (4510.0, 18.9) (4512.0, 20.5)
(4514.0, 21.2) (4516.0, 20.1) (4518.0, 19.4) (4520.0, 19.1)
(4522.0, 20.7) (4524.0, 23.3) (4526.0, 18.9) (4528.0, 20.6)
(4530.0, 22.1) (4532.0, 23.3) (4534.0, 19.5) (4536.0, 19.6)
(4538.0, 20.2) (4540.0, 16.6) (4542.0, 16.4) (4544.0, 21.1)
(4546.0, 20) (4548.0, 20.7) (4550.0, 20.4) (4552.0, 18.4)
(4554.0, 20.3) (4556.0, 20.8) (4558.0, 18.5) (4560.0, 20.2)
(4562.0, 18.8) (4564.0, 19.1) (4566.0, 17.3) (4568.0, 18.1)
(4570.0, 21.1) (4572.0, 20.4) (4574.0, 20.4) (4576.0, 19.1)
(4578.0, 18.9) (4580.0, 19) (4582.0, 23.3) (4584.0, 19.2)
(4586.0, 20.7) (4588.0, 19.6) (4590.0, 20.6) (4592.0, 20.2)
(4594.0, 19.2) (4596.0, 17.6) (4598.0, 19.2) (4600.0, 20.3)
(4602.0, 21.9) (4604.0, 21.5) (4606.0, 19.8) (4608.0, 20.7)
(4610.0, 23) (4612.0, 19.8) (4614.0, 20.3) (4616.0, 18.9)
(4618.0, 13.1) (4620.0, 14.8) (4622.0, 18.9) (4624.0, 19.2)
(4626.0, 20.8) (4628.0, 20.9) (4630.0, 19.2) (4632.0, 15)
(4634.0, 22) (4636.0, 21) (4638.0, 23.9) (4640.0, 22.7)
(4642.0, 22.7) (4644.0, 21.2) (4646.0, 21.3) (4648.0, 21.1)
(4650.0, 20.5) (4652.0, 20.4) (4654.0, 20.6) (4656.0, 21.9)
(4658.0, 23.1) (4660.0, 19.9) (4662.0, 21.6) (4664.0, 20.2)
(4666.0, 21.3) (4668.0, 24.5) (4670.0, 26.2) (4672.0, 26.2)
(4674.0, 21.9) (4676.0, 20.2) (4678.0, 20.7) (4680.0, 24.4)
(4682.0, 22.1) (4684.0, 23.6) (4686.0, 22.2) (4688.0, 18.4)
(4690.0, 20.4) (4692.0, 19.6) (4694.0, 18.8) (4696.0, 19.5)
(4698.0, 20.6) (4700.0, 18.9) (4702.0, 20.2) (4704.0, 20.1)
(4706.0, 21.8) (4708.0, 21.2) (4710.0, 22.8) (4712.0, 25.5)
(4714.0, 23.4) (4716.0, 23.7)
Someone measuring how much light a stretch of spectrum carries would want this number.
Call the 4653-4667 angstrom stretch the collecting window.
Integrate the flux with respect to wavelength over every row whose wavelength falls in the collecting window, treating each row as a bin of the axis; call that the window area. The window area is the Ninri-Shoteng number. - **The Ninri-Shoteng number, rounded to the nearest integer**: 297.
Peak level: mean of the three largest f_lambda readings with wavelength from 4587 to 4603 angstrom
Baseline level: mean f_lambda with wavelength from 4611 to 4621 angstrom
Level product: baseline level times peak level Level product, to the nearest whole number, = 364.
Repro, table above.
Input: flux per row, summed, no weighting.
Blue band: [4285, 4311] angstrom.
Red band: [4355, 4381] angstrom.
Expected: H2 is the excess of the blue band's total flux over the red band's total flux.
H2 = -30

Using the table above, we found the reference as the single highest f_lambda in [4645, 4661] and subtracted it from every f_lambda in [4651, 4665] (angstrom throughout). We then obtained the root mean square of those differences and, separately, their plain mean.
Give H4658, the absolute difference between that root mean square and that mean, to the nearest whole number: 4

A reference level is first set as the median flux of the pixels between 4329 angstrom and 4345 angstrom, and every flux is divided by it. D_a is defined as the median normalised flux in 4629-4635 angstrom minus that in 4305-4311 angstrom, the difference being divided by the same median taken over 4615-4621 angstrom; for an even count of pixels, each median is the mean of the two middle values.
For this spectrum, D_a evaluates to -0.49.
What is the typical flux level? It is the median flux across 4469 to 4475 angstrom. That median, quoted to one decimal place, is 21.5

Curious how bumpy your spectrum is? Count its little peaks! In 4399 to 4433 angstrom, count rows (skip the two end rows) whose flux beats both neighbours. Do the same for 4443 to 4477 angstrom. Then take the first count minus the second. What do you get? -2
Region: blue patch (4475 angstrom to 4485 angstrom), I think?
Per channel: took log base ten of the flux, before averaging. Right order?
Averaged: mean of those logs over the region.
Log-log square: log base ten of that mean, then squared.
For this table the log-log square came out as 0.014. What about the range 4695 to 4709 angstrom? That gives 0.014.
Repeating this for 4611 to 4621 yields 0.008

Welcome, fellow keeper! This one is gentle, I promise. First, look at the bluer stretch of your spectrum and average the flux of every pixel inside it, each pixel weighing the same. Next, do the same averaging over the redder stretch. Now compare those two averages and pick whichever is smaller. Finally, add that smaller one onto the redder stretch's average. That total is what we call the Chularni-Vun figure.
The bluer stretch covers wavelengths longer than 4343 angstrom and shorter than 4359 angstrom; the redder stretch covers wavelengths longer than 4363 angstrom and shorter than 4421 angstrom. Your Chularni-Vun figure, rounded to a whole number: 45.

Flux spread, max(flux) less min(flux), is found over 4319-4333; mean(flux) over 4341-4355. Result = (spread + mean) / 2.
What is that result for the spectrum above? 19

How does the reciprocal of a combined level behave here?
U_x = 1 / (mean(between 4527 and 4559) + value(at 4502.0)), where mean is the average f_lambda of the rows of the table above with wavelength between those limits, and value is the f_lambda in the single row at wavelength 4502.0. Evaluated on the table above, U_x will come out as 0.0238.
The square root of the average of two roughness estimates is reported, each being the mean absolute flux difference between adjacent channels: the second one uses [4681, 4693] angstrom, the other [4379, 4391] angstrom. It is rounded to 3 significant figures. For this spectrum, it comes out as 1.92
